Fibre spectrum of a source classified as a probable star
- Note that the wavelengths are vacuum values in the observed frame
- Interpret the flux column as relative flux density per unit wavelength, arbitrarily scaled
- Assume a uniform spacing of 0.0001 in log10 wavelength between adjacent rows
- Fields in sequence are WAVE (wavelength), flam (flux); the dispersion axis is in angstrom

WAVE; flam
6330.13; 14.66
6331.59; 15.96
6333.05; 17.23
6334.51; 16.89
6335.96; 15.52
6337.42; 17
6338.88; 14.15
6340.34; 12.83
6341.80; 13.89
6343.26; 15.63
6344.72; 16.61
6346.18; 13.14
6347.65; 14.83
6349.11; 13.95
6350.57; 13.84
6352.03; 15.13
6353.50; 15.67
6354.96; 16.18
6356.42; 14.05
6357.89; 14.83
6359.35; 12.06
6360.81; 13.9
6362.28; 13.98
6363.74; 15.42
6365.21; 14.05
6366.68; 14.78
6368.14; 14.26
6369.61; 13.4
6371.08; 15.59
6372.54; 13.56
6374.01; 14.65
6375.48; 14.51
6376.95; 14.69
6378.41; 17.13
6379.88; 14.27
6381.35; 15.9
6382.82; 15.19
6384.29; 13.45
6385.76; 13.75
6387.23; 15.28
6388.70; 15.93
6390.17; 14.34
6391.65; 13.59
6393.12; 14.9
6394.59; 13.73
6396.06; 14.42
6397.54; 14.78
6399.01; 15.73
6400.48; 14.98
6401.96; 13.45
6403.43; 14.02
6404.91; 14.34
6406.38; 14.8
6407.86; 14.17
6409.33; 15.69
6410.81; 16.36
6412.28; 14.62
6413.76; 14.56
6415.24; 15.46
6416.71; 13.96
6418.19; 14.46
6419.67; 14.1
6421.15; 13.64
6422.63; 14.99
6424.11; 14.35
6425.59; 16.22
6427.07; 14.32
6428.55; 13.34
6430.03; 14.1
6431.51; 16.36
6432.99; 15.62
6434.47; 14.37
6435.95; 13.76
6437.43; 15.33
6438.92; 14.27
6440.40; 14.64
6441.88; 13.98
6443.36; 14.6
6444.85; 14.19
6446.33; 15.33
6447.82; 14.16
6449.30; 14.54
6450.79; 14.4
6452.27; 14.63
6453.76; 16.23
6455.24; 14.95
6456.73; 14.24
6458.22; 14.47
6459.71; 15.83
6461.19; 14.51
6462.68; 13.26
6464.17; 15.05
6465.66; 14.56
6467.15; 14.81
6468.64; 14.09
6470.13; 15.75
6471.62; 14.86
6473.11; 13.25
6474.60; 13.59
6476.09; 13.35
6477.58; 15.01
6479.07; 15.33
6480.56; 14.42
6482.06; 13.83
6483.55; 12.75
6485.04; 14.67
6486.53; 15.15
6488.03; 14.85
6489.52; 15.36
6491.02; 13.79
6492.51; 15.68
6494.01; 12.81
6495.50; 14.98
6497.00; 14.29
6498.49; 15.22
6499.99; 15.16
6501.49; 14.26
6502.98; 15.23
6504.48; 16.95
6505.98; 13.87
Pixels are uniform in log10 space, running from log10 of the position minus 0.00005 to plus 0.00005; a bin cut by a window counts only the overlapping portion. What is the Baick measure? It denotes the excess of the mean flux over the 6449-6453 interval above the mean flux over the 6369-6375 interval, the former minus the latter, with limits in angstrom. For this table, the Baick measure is 0.2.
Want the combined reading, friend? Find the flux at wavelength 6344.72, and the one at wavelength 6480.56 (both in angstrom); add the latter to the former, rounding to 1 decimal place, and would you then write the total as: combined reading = 31.0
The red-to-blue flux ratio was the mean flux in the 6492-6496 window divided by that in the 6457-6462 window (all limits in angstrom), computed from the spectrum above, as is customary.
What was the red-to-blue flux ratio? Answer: 0.97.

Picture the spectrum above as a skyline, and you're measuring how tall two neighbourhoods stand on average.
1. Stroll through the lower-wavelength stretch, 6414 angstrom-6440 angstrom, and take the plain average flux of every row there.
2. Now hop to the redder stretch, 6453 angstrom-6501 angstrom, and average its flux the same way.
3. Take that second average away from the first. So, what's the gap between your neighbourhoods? 0.06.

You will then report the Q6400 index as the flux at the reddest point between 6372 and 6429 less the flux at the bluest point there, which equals -0.2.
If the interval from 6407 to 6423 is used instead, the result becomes 0.8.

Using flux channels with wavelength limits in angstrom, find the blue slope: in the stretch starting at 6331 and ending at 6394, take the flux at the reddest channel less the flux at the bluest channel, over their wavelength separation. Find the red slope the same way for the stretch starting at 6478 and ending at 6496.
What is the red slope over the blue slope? 1.2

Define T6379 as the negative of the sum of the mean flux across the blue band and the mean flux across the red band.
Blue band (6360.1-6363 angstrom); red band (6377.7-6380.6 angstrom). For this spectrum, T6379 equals -29.6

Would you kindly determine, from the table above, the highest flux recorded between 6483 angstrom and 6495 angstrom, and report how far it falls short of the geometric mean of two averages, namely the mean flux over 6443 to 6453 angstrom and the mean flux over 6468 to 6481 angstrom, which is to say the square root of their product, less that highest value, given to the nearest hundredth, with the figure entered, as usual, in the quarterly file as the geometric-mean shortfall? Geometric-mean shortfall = -1.20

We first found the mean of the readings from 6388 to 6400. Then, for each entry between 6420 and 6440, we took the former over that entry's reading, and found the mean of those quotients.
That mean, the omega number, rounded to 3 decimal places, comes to 1.005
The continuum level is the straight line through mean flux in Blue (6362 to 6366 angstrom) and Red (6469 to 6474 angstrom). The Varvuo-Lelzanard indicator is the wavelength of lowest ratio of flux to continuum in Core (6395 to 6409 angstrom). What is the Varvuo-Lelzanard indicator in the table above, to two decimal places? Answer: 6401.96 angstrom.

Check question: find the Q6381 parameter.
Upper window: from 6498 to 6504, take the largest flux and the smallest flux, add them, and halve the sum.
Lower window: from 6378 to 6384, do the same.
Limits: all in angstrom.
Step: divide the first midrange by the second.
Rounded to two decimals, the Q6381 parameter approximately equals 0.94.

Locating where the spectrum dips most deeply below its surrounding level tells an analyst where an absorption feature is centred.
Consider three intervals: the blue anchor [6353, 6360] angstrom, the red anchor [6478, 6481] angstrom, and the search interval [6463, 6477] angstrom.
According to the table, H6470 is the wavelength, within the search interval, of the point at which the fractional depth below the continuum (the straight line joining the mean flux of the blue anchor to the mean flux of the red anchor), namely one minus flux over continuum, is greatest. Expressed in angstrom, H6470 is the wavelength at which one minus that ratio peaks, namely 6473.11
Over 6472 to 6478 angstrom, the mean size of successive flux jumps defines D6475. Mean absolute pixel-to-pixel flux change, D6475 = 0.75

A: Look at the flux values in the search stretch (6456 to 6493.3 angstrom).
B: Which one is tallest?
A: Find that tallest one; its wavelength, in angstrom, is 6459.71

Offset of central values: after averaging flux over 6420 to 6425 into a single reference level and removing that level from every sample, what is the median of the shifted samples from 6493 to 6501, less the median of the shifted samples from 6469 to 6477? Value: 1.4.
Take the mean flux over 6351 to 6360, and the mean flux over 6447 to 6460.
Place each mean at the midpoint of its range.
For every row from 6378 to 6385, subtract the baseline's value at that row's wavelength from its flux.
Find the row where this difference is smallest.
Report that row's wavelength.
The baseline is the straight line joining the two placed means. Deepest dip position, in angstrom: 6384.29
